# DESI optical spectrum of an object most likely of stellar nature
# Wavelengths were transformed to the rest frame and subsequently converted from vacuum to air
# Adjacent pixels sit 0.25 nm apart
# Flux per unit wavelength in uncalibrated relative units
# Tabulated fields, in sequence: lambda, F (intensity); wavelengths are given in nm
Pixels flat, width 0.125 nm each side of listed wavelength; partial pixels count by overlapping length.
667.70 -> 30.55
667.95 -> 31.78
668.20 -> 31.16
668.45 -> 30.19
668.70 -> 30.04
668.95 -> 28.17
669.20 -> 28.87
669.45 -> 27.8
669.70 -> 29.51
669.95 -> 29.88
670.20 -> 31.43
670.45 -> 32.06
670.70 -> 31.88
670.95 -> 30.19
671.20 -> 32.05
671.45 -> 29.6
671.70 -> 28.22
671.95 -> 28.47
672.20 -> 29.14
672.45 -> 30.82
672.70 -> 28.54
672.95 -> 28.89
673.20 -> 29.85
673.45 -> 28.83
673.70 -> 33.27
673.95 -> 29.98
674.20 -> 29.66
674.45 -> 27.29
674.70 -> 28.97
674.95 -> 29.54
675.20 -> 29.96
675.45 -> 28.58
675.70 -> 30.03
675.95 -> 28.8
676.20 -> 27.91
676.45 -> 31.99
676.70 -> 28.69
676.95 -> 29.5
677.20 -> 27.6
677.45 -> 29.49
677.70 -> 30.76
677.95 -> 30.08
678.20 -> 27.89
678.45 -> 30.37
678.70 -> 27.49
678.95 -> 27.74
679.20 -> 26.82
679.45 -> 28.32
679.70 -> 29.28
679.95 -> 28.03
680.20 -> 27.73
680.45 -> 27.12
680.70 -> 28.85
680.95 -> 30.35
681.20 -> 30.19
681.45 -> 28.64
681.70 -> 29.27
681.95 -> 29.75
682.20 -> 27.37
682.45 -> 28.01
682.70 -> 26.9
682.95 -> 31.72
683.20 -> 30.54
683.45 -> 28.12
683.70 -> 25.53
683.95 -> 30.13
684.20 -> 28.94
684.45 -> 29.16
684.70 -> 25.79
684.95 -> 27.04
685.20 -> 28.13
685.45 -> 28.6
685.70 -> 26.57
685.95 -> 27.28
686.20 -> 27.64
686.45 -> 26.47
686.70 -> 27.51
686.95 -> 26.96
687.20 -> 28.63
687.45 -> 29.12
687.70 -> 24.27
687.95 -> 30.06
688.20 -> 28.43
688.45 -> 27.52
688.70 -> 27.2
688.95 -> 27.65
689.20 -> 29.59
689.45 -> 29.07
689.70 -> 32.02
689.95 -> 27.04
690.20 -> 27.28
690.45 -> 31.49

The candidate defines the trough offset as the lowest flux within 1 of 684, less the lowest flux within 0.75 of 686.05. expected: -0.9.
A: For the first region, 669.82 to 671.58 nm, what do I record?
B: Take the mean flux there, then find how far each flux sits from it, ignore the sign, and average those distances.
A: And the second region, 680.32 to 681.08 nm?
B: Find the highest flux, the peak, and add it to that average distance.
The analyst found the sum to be 31.3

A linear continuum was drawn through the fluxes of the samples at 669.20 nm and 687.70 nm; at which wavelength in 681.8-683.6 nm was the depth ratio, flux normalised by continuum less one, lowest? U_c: 682.70 nm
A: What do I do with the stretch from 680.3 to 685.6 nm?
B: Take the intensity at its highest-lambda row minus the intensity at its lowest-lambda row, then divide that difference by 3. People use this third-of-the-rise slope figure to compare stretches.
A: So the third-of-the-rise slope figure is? 0.5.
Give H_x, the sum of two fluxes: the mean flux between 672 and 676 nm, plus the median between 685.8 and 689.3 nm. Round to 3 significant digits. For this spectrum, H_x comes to 57.1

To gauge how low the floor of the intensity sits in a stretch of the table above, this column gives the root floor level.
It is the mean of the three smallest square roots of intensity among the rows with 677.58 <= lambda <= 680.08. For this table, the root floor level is 5.23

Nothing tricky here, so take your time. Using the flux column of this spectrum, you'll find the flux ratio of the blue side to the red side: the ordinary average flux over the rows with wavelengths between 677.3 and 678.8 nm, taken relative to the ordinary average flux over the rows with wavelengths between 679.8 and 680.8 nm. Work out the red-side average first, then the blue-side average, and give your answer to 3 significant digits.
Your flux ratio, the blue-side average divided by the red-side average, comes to 1.05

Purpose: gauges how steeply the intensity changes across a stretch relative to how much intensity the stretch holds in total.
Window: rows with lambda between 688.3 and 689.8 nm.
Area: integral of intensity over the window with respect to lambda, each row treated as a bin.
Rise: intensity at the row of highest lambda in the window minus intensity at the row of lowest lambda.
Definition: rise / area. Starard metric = 0.10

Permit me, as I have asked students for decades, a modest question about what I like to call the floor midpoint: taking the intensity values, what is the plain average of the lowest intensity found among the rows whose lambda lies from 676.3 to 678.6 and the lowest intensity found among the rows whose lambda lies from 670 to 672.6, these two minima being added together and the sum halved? 27.9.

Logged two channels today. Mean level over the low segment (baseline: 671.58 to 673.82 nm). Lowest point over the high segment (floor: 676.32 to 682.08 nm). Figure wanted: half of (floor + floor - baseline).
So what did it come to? 12.0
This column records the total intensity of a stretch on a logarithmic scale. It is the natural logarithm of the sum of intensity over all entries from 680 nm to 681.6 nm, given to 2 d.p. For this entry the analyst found 5.15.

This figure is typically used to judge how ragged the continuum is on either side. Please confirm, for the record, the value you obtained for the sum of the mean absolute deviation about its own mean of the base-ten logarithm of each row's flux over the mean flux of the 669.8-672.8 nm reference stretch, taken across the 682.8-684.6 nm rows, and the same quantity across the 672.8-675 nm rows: 0.0354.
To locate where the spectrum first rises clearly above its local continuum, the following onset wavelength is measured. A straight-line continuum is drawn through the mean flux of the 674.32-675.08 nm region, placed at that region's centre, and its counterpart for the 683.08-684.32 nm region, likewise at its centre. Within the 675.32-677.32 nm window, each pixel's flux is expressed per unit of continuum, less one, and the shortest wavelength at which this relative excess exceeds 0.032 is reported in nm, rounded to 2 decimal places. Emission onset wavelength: 675.70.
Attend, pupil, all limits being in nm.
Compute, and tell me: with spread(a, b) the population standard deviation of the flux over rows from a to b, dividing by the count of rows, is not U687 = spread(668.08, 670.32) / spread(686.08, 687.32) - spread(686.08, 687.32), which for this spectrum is 0.9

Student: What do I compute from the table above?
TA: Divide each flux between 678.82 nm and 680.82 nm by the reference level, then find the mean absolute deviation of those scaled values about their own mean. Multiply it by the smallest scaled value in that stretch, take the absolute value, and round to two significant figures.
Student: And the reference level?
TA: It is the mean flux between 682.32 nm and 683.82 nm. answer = 0.021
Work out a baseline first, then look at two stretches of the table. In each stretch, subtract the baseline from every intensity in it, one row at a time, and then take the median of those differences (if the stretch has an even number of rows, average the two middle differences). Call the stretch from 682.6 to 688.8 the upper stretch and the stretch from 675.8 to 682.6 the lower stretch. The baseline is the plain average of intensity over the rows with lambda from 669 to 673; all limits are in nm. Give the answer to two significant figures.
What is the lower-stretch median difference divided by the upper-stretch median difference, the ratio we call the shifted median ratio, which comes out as 0.52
